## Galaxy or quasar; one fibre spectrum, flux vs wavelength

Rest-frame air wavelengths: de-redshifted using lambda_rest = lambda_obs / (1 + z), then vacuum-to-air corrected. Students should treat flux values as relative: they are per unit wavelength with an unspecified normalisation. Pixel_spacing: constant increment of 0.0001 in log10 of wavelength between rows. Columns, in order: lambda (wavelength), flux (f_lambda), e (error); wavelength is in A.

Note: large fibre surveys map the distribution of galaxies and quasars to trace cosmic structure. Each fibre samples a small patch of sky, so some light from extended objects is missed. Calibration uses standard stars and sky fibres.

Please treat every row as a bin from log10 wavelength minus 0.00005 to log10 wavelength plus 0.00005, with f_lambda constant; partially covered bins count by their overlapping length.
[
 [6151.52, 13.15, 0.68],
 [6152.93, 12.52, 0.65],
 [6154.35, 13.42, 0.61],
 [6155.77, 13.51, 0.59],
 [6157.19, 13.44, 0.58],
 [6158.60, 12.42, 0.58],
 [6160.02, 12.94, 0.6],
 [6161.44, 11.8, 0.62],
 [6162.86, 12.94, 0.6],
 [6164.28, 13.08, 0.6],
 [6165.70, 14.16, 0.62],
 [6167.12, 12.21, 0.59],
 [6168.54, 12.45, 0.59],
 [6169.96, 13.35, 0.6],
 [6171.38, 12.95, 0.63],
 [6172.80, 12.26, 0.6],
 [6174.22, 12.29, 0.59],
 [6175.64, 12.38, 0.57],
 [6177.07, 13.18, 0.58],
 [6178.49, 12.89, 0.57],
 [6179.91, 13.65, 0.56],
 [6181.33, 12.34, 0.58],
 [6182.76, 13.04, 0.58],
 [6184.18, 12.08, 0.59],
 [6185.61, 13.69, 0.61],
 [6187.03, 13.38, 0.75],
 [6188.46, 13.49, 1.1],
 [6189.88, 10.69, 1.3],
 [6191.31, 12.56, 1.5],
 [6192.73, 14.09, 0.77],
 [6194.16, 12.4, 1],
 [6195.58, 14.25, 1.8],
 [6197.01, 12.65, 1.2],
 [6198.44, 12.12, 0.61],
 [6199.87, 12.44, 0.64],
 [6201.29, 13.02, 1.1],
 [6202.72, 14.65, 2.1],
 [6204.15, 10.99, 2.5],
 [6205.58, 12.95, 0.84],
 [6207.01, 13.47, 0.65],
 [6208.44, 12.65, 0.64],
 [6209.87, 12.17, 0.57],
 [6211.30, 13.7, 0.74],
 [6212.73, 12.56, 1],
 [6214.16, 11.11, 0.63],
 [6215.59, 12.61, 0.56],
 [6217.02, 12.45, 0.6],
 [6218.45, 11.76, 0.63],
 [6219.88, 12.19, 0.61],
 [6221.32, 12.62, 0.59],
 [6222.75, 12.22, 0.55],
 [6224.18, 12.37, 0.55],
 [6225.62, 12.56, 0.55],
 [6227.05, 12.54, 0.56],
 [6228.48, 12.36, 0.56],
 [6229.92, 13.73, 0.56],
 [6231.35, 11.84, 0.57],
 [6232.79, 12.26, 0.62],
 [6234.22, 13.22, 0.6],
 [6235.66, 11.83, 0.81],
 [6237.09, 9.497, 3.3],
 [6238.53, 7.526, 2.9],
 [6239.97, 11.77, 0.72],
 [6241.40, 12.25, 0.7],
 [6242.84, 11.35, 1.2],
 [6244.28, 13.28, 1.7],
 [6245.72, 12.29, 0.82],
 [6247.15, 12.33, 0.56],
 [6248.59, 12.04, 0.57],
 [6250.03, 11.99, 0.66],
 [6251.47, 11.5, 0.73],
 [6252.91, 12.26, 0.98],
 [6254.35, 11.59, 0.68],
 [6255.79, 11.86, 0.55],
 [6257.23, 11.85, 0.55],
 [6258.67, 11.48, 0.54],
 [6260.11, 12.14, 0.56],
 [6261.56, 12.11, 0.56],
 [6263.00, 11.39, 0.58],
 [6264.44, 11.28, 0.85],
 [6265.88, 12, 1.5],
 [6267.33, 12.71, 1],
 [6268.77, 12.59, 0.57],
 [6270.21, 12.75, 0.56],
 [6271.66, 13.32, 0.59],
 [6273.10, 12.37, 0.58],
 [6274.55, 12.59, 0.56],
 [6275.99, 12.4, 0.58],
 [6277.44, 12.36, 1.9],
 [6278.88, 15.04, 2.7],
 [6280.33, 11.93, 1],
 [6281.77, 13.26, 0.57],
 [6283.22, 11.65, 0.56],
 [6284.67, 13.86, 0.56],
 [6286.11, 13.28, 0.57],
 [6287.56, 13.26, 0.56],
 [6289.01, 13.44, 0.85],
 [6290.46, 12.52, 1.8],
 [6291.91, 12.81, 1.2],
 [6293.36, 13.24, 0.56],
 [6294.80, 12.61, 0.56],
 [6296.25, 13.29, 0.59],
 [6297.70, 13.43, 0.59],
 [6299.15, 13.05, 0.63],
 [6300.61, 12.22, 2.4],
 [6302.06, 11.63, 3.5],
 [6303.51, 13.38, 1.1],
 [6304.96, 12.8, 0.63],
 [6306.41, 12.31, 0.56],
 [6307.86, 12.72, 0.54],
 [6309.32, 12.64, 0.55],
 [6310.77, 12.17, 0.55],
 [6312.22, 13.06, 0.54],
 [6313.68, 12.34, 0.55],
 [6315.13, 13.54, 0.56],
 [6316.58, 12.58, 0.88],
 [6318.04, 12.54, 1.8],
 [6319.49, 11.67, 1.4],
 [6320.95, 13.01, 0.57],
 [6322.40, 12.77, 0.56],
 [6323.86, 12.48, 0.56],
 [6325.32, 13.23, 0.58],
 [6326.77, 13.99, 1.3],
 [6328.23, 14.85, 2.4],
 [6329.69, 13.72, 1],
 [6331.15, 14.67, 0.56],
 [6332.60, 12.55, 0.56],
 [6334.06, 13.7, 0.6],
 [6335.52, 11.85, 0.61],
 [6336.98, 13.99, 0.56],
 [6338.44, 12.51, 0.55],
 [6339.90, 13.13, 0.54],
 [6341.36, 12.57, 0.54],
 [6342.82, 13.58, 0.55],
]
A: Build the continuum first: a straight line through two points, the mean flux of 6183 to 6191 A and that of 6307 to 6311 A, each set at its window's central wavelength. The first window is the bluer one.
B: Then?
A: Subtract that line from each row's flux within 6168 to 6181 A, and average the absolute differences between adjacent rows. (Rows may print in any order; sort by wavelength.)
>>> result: 0.50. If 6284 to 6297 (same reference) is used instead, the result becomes 0.47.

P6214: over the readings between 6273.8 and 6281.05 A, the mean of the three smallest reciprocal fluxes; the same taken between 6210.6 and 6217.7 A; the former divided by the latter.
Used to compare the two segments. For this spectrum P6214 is 0.98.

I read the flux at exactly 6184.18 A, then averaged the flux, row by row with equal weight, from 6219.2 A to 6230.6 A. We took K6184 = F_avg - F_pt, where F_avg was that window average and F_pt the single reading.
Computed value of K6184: 0.5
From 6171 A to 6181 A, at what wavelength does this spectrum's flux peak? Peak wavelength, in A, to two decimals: 6179.91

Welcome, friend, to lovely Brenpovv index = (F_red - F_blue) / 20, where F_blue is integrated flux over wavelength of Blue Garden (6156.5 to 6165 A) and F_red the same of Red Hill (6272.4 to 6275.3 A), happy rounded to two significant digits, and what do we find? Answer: -3.6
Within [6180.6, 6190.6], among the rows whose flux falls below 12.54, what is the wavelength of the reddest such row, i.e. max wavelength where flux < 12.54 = 6189.88 A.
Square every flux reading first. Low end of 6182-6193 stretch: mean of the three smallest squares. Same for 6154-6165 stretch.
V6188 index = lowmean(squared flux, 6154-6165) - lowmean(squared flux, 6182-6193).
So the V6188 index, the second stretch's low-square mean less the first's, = 14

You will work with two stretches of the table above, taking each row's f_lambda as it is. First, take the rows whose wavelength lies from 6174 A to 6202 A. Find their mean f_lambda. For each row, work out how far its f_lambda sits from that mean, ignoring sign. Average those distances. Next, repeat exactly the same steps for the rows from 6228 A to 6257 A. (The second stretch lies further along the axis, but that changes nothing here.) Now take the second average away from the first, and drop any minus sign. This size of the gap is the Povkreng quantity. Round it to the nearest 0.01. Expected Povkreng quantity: 0.14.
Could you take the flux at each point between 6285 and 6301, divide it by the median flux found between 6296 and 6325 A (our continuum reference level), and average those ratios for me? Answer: 1.03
